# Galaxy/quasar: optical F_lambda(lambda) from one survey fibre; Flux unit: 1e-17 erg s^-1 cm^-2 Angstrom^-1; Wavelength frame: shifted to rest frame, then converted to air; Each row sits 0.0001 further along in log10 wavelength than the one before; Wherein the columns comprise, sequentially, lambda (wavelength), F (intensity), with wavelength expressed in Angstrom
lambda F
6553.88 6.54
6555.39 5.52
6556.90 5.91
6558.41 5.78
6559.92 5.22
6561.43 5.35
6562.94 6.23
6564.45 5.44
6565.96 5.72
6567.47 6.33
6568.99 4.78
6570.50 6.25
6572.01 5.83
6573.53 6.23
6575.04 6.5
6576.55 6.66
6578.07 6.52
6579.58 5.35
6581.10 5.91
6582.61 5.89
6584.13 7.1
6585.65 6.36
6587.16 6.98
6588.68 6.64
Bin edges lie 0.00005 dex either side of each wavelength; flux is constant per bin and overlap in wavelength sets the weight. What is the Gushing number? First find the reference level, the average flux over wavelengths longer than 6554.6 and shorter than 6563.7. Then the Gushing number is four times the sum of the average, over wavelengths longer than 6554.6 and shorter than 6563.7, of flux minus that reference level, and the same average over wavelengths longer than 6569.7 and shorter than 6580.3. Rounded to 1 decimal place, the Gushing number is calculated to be 2.1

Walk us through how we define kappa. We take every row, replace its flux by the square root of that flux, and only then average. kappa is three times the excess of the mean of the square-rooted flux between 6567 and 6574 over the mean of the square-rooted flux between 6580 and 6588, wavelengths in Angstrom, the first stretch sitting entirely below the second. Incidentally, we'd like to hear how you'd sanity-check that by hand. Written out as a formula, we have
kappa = -0.34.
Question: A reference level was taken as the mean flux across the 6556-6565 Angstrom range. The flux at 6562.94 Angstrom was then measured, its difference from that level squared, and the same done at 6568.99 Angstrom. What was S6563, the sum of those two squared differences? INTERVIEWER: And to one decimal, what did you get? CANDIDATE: 1.1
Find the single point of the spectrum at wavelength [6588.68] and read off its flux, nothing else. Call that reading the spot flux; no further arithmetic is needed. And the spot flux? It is 6.64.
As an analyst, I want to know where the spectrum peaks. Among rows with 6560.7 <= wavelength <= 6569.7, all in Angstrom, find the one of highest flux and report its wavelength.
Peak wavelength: 6567.47 Angstrom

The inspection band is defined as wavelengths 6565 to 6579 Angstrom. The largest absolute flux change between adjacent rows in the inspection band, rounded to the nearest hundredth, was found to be 1.55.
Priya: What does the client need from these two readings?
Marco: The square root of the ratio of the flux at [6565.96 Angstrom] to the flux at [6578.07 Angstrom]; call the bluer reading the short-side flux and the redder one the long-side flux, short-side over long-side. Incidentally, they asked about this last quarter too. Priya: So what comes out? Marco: 0.94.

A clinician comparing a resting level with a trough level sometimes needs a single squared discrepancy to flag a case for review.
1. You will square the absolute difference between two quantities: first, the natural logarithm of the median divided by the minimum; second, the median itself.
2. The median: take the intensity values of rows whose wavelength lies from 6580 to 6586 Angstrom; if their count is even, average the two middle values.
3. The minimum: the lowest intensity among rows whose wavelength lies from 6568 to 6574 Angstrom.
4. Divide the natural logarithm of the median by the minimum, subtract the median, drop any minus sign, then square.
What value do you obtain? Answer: 33.1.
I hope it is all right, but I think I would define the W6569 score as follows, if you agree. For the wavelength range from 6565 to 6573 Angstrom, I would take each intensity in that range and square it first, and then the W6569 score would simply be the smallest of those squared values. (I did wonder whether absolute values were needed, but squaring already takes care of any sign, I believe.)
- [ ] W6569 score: 22.8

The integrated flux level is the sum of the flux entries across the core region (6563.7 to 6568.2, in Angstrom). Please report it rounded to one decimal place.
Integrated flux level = 17.5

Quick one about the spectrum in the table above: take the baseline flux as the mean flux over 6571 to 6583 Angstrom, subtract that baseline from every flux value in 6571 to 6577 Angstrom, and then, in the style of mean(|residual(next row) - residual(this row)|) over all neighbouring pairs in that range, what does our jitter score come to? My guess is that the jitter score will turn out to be 0.28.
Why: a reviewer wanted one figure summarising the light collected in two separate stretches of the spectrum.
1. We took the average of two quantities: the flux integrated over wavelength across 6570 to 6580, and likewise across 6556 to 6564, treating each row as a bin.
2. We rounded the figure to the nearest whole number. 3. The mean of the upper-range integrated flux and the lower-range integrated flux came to 54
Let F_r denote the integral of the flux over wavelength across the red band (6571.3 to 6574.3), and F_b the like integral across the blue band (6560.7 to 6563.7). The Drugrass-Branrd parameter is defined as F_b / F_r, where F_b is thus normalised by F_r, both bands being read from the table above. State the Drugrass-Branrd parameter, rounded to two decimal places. 0.96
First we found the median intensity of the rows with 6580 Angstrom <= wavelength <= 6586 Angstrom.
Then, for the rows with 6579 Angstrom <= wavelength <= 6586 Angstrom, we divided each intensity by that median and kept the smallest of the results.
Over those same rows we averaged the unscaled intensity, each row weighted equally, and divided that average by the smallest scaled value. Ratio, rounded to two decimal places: 7.02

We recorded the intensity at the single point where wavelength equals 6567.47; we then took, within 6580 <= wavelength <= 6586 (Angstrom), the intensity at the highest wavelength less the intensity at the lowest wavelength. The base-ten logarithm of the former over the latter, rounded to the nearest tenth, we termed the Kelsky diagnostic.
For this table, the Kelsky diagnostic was 1.1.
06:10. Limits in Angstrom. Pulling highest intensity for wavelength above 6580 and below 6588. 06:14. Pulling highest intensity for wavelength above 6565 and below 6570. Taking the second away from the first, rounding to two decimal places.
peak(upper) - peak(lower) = 0.77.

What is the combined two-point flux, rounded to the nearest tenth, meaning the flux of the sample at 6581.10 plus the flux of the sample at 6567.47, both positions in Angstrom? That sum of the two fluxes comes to 12.2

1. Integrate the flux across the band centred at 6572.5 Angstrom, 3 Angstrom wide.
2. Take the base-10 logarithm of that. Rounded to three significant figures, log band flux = 1.26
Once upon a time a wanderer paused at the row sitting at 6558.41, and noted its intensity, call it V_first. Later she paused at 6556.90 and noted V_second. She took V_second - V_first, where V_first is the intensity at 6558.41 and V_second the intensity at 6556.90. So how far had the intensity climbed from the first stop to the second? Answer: 0.1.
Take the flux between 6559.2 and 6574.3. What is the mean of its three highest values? 6.3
